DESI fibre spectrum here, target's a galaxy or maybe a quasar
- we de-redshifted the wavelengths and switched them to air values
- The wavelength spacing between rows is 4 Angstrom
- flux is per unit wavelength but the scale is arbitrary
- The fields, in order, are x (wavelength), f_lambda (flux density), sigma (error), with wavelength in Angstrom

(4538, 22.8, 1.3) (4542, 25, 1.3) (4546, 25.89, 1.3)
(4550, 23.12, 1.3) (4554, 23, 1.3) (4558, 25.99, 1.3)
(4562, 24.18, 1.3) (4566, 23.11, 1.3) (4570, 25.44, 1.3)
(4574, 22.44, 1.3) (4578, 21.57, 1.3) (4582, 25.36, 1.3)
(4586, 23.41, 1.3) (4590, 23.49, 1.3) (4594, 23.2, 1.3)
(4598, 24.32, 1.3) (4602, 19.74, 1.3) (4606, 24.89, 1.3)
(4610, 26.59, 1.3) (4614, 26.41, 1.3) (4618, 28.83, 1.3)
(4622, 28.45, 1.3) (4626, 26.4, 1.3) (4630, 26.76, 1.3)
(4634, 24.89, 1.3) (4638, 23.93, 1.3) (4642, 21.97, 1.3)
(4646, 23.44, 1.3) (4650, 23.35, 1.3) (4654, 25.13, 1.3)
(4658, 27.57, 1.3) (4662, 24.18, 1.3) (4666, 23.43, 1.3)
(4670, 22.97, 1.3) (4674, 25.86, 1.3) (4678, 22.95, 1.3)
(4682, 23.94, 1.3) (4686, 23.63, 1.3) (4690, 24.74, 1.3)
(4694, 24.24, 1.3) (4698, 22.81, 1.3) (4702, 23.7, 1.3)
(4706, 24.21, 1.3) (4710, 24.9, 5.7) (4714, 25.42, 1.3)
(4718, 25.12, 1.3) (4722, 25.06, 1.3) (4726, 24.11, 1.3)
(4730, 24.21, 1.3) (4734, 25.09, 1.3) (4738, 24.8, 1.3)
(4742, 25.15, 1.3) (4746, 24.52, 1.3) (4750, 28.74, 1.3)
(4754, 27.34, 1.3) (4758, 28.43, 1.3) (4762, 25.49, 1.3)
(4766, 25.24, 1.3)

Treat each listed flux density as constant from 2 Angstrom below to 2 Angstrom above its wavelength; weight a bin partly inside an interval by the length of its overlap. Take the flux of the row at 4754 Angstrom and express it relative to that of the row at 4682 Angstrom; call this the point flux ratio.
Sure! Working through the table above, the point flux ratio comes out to 1.14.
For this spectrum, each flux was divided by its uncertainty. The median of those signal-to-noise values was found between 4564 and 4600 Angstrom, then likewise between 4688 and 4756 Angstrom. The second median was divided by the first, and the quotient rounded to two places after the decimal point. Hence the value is 1.06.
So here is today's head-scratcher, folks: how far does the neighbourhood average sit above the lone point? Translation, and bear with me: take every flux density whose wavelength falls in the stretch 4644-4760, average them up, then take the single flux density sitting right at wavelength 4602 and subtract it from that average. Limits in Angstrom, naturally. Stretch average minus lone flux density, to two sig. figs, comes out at 5.1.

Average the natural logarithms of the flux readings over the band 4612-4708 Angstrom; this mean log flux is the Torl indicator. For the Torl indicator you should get 3.21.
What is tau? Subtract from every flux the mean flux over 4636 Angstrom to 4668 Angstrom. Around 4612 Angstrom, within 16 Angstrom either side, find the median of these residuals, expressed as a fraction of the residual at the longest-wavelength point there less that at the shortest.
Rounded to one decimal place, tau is 1.1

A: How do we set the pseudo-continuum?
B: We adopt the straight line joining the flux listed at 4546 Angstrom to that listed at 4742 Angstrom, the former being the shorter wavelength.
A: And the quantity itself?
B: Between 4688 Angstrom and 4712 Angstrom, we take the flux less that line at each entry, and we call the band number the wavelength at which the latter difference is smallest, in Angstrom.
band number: 4698 Angstrom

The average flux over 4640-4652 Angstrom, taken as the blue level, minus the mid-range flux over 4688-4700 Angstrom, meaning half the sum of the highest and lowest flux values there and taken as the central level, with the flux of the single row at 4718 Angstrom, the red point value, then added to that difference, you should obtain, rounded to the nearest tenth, 24.3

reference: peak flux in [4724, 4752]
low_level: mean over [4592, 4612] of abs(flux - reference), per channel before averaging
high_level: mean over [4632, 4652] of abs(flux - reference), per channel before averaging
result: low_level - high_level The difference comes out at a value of 0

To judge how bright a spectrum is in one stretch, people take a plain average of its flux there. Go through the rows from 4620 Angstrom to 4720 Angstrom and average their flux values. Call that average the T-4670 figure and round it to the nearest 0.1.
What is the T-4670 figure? 24.6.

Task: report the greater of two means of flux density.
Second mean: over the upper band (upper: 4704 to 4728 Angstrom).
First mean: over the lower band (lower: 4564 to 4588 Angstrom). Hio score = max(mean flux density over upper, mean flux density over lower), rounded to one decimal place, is 24.8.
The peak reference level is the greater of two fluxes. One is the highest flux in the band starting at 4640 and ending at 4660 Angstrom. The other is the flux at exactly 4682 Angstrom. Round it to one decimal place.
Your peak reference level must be 27.6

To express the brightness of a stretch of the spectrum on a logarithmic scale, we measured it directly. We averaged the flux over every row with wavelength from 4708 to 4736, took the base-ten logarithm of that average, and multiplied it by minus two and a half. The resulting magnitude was -3.49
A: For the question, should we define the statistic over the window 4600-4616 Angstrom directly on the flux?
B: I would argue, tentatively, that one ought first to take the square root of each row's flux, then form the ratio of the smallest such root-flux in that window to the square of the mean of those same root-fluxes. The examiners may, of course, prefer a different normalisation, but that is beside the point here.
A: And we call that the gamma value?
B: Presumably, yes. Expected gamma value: 0.183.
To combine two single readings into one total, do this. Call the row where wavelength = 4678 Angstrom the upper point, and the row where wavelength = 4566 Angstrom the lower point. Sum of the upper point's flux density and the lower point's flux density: 46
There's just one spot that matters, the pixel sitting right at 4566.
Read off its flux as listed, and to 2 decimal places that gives 23.11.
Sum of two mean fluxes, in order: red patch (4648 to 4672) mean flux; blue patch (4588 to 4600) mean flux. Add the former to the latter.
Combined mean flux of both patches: 48.11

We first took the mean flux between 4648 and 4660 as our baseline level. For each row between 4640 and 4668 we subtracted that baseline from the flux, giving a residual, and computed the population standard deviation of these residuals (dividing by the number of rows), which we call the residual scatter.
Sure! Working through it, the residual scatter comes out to 1.7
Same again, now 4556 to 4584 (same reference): 1.6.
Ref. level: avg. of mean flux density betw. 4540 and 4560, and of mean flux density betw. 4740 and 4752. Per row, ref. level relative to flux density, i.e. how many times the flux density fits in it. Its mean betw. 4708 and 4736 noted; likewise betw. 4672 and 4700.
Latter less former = 0.04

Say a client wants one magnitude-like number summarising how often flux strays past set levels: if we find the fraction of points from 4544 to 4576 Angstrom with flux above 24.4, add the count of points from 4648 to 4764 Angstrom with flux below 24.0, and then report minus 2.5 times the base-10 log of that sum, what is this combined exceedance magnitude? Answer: -2.31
